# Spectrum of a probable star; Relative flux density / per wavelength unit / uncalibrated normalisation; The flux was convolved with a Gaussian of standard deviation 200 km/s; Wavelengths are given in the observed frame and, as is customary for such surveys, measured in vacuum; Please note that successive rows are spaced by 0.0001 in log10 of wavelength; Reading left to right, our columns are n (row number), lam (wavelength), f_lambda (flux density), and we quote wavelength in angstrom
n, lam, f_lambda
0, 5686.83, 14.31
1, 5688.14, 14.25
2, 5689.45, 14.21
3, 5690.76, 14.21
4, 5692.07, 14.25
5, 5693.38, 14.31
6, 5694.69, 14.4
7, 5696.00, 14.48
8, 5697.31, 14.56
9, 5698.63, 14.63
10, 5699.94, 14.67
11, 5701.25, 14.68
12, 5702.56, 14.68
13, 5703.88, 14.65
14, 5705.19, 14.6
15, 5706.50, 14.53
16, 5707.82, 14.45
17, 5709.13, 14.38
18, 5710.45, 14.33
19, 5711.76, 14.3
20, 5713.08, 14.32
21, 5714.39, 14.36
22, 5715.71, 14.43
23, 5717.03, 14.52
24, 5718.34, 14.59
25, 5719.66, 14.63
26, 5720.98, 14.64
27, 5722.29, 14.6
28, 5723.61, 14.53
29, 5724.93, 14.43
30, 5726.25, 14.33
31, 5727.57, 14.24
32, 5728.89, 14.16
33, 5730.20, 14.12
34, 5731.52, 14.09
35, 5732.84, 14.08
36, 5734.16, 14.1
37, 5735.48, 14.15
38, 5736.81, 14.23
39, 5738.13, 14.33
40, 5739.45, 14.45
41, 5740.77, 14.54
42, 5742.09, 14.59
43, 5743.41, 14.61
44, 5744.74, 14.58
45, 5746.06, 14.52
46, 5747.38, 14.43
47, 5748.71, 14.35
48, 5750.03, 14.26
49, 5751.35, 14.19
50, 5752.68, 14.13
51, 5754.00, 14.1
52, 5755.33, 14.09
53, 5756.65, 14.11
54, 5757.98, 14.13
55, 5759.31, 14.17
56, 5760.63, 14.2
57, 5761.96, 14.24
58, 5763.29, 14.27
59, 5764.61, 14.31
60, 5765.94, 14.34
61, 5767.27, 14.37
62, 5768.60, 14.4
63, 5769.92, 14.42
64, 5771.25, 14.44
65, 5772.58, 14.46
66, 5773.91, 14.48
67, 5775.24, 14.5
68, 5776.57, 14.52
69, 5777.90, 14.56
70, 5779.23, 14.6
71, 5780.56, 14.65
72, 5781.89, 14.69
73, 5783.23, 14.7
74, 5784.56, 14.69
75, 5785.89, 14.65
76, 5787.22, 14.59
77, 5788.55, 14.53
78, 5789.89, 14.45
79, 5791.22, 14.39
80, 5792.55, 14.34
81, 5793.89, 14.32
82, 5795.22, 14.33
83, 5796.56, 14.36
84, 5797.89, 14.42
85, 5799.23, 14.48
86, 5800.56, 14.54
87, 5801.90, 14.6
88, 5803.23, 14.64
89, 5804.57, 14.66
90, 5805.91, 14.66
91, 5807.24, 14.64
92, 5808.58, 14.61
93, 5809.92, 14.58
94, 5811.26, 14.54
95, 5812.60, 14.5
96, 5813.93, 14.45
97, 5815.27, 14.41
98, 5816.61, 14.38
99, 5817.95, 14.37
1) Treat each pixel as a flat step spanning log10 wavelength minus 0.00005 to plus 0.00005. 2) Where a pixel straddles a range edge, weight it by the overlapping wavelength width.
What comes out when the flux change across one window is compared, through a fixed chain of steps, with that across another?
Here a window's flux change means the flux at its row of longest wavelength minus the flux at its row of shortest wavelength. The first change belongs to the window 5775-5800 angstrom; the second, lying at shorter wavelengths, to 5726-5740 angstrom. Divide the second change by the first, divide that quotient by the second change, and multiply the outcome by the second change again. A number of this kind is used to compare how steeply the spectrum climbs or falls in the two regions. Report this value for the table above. -6.0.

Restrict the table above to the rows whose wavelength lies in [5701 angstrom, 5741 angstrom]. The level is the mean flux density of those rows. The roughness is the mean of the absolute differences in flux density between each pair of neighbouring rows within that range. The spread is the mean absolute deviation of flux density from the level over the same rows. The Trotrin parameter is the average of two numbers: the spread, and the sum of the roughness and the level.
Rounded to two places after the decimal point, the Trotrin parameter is 7.31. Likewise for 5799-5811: 7.34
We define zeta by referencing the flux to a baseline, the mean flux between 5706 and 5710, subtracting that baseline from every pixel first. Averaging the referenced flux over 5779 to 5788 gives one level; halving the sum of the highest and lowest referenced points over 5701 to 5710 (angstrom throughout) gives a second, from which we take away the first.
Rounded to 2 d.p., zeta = -0.12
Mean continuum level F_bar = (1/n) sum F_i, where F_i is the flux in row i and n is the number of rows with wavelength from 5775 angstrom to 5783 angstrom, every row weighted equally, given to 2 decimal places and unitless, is 14.59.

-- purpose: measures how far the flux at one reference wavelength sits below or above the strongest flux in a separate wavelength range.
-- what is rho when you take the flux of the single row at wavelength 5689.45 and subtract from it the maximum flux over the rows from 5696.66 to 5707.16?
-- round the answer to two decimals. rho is -0.47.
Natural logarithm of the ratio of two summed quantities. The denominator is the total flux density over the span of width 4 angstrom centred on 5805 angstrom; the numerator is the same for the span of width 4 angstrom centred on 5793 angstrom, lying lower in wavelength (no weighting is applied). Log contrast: -0.021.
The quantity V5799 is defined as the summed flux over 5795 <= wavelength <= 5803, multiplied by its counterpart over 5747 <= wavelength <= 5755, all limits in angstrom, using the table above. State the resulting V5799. 7412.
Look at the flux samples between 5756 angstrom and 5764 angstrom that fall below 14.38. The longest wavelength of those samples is 5763.29 angstrom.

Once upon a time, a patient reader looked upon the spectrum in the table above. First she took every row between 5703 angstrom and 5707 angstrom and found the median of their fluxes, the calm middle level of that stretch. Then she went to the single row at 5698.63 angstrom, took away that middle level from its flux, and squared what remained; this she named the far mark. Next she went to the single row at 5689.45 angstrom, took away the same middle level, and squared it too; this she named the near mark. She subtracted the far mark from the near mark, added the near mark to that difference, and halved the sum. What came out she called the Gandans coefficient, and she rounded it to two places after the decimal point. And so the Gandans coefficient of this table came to 0.15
